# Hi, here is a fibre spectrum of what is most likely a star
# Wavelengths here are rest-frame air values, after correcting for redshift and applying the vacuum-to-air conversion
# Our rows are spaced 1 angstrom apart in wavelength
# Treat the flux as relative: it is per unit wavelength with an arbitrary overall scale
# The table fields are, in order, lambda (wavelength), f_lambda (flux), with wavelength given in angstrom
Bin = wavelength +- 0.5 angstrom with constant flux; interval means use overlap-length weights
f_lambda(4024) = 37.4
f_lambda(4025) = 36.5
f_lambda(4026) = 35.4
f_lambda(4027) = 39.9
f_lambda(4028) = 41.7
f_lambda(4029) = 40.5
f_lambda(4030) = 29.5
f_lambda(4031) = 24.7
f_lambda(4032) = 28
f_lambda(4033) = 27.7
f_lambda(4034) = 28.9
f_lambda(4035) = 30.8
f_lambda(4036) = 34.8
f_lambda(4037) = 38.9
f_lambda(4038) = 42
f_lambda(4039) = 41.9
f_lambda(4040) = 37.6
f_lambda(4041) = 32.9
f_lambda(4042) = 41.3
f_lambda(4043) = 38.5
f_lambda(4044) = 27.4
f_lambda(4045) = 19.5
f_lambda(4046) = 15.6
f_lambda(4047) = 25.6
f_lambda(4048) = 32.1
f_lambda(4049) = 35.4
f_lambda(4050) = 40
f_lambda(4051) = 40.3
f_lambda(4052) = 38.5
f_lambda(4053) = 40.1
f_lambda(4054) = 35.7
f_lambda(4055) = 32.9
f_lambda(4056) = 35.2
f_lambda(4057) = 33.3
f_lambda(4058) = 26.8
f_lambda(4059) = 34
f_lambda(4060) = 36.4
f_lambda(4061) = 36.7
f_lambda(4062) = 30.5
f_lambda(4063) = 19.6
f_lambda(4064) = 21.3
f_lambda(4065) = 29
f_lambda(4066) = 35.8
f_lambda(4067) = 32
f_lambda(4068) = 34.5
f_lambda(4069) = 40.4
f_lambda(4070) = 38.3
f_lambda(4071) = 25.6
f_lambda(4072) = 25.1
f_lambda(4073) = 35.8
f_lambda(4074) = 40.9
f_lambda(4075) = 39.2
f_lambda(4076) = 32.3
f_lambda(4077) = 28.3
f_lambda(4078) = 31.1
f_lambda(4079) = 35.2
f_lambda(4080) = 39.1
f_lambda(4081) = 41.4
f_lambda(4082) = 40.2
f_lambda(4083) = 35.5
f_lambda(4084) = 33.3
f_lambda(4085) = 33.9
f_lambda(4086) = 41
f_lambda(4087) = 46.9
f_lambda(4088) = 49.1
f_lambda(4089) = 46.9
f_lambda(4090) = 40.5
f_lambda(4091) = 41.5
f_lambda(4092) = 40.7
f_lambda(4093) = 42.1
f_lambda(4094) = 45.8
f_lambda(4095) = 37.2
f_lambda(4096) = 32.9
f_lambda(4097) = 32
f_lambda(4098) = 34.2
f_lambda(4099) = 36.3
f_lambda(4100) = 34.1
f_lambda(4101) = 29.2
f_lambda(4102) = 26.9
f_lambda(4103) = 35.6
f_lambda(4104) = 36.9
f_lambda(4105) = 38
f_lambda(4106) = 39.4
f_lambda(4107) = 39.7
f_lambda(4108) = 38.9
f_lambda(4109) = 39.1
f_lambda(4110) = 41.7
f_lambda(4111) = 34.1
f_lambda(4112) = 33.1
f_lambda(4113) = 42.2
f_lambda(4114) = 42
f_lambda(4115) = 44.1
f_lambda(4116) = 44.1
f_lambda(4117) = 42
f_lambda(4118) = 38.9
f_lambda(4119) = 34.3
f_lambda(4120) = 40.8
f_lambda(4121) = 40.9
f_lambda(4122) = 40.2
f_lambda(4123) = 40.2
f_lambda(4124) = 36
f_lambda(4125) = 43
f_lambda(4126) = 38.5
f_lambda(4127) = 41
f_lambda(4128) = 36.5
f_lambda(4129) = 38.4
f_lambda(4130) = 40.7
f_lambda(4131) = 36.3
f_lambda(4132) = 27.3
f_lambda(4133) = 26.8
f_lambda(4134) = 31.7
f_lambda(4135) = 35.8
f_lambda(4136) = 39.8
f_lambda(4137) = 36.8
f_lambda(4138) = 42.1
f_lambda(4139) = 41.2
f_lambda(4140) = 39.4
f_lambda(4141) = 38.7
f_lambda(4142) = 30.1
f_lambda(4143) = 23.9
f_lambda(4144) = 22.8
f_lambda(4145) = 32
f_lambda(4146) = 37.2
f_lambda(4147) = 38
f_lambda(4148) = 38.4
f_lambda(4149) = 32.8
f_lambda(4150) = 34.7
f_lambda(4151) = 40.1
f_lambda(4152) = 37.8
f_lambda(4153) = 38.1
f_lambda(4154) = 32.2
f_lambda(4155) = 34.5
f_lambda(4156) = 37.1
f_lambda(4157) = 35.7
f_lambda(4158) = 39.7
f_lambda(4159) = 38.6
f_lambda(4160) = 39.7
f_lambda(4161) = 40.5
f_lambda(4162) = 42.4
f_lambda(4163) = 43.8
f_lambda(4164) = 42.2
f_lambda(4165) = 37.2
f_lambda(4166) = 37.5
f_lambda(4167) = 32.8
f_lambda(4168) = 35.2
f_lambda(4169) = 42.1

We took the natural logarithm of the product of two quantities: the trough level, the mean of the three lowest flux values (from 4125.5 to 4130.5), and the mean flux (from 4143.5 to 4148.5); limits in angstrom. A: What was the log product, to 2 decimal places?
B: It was 7.15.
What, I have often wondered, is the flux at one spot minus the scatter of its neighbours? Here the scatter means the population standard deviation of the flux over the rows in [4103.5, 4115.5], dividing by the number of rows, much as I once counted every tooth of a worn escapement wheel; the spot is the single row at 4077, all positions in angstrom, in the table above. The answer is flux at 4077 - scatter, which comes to 25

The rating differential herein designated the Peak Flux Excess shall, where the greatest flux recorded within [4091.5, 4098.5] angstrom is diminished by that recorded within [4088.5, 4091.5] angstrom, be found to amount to -1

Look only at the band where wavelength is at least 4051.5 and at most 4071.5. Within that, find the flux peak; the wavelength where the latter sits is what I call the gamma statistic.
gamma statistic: 4069 angstrom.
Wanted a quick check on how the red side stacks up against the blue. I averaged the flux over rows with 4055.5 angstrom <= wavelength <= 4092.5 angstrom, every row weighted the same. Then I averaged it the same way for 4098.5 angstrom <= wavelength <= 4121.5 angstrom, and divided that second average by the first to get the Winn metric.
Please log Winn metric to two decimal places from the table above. 1.07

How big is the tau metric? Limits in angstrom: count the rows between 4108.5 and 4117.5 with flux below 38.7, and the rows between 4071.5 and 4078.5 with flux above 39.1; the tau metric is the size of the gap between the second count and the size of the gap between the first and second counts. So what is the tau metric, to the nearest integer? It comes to 2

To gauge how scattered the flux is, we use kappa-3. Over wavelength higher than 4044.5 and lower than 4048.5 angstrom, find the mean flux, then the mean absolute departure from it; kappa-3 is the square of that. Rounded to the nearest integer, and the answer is 32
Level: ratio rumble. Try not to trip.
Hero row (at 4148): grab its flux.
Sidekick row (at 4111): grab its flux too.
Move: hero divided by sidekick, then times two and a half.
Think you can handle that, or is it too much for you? 2.82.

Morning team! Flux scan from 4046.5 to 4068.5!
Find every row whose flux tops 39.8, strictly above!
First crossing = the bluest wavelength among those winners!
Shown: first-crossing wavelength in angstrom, 4050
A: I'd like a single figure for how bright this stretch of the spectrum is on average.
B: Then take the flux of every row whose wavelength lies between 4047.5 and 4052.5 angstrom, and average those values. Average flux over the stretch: 37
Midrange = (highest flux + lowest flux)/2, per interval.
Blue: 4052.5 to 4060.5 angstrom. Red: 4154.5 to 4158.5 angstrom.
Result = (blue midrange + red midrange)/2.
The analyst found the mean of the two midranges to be 35.3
